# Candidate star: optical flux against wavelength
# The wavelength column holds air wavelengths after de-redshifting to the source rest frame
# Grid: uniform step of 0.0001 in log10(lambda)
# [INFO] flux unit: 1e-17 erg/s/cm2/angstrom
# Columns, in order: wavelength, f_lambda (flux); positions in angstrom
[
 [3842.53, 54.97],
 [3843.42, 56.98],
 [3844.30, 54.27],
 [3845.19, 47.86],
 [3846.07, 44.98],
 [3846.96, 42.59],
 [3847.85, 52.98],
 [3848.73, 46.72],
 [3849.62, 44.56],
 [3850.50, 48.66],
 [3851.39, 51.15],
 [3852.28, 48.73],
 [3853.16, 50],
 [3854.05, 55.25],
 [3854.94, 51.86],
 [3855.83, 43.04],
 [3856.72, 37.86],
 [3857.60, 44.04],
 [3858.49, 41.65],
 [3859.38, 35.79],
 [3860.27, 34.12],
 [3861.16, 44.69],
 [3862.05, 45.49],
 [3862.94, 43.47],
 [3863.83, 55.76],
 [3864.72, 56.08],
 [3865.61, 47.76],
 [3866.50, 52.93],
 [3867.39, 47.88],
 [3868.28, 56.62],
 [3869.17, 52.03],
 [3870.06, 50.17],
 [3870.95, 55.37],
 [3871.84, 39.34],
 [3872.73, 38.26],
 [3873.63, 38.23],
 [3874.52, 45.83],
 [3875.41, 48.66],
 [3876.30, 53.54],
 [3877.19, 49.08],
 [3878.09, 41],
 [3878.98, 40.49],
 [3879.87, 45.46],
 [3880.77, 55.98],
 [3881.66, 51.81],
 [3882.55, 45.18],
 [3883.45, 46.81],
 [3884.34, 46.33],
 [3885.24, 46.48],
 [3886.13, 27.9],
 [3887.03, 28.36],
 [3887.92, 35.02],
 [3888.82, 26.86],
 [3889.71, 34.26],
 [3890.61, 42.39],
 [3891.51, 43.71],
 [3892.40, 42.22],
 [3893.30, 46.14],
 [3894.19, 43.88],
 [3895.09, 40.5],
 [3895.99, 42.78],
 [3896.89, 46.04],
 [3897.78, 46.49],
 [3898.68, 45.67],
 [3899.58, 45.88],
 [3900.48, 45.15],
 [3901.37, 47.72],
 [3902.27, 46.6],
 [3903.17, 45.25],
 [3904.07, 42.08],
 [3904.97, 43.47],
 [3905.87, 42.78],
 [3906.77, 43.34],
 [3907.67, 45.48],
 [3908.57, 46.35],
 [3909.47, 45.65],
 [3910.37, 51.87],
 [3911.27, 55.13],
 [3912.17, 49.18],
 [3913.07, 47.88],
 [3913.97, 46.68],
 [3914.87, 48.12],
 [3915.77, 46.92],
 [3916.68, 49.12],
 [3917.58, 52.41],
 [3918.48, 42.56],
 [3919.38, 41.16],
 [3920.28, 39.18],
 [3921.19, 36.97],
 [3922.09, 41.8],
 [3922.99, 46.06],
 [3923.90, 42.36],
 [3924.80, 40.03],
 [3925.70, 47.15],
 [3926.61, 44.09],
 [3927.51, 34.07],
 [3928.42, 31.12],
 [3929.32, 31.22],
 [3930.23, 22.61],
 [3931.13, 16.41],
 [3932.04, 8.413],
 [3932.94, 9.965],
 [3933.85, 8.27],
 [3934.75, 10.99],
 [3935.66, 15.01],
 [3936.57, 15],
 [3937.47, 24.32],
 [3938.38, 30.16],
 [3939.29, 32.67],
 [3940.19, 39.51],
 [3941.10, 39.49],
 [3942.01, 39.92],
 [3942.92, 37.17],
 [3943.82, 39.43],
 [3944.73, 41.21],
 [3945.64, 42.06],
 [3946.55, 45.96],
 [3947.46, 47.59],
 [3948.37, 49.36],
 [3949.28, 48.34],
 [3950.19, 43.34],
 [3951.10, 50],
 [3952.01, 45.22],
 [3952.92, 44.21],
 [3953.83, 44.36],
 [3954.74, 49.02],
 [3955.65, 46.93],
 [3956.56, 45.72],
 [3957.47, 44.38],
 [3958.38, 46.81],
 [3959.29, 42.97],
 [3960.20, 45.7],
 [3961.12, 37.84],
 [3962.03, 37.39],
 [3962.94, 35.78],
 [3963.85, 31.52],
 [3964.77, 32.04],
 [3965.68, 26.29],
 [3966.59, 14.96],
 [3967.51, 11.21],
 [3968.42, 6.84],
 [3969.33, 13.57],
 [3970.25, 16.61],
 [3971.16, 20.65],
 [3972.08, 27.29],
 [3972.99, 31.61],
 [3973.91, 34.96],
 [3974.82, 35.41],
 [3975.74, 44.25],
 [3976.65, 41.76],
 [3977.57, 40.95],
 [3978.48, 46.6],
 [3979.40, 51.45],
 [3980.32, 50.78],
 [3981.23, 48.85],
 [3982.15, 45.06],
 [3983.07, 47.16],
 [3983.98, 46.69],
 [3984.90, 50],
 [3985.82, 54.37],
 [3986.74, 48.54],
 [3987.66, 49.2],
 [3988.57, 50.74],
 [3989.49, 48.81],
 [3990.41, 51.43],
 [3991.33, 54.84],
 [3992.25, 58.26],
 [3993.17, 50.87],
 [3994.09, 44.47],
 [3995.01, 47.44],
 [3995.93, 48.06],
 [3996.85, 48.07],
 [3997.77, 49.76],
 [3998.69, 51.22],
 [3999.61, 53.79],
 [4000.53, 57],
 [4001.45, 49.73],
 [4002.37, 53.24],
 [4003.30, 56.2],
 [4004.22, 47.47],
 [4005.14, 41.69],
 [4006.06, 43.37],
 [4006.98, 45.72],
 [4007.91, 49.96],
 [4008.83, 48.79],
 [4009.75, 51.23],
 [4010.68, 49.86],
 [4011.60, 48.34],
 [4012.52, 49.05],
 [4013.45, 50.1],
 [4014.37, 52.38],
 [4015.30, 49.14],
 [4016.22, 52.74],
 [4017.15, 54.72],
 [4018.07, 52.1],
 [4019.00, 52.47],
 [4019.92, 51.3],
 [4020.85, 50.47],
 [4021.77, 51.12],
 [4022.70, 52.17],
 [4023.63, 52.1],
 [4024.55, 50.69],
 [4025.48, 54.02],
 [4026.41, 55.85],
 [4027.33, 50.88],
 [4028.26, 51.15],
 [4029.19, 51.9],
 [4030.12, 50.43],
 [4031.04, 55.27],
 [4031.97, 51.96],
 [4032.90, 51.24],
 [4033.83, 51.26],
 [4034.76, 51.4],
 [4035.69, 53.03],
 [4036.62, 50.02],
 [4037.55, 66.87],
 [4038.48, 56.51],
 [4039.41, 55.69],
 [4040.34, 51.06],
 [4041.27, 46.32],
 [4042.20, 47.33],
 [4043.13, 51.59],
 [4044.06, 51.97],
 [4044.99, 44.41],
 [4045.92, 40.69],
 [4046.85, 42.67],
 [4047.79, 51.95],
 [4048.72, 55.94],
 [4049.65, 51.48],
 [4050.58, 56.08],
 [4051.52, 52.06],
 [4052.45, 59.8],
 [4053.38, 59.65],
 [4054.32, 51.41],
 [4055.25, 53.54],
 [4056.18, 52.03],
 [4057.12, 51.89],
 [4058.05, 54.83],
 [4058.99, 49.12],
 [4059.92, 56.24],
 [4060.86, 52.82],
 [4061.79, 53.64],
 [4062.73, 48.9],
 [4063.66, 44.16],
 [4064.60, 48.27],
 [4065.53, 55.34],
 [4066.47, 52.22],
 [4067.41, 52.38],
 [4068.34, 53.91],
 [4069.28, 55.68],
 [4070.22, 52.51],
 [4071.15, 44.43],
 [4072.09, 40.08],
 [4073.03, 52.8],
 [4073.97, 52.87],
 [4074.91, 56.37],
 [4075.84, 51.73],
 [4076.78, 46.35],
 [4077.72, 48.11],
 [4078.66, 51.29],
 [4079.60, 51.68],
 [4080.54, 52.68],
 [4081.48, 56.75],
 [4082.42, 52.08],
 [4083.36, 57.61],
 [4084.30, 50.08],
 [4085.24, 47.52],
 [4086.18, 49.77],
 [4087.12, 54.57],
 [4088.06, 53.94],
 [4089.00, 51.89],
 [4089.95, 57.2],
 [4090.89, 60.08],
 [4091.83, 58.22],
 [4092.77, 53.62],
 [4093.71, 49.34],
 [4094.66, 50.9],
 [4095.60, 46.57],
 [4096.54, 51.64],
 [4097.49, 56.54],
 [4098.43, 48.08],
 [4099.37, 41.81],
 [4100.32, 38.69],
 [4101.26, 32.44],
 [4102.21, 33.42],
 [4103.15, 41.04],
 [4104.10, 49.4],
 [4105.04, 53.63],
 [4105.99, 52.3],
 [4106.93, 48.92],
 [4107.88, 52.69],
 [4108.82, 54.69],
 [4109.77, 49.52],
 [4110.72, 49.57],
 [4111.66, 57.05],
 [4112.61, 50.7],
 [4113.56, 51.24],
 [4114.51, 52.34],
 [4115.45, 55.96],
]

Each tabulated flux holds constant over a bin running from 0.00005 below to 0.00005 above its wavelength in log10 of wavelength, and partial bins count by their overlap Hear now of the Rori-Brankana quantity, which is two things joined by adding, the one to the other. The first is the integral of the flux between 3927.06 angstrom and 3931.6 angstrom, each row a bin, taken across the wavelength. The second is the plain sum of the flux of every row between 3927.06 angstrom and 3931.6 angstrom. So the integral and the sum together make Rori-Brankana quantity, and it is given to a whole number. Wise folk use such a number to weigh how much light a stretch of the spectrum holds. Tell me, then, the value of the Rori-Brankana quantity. 258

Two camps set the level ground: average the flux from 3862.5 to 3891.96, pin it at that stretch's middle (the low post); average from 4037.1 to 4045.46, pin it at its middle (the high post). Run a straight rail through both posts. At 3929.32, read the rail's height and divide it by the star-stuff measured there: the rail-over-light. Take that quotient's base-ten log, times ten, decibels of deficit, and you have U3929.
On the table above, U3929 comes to 1.82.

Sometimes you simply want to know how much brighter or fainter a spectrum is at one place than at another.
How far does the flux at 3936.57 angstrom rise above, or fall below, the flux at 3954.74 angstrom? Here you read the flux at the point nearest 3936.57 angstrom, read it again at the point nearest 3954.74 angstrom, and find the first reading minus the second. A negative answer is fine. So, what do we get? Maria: -34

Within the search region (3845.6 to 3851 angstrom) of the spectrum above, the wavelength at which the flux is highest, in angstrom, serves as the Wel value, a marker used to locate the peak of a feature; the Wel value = 3847.85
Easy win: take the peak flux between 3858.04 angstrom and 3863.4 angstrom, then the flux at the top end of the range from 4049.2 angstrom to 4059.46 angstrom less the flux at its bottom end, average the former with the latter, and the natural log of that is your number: 3.07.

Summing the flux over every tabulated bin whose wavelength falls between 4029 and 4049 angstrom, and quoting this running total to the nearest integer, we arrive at 1130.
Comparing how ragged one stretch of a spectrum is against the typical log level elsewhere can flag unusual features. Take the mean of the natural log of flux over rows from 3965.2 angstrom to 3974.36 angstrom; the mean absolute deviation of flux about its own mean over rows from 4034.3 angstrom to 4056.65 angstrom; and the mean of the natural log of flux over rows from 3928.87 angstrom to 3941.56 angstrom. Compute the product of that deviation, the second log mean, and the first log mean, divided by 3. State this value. 11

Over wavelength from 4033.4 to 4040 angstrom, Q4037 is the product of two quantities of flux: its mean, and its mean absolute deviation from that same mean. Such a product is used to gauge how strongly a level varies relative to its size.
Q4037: 222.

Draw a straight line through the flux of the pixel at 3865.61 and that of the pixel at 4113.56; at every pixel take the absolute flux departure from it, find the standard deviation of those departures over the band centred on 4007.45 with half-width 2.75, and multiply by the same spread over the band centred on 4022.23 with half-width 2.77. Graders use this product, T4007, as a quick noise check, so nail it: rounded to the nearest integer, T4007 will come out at 2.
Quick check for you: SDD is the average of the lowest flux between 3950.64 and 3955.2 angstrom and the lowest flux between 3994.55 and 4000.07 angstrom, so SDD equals 45.8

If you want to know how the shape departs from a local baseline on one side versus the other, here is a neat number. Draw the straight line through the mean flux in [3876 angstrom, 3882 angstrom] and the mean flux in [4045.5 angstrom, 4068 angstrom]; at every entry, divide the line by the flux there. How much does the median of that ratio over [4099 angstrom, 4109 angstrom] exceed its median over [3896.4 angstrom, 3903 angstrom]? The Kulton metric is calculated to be 0.03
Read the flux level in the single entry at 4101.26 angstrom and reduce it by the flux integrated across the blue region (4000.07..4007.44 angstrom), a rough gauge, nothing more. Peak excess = -331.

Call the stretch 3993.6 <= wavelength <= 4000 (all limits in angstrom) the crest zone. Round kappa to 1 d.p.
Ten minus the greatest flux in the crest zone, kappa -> -43.8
